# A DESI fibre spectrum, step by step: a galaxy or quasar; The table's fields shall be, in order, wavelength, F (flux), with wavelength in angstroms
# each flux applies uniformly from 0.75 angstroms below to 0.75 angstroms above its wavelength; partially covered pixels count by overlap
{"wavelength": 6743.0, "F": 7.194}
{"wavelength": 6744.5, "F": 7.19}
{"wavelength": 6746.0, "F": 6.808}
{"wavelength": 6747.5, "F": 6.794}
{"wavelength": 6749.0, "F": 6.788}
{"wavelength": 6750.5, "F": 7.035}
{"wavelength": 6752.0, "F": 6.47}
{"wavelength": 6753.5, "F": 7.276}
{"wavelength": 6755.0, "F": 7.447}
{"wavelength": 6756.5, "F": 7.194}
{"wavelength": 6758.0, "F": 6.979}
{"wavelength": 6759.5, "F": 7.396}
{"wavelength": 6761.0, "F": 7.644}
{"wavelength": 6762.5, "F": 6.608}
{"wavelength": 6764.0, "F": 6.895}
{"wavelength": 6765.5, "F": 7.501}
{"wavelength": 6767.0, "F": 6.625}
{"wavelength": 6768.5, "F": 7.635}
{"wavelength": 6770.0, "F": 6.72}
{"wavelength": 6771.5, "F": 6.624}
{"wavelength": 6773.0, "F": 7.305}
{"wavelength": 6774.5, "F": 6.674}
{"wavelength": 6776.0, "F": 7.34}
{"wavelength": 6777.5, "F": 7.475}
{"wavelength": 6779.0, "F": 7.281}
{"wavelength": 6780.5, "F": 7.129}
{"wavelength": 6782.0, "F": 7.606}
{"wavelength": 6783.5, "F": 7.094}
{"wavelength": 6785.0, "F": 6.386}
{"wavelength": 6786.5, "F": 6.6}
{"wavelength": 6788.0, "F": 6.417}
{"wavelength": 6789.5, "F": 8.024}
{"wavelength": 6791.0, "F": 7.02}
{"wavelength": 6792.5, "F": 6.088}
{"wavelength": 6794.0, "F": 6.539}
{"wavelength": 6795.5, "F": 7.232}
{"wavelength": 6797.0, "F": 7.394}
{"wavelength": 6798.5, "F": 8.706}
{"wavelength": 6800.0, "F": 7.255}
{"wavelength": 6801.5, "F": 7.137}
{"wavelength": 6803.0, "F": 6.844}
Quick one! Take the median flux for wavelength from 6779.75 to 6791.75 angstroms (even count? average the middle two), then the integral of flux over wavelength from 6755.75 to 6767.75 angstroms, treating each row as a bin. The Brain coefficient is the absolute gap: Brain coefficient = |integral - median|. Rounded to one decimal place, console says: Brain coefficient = 78.2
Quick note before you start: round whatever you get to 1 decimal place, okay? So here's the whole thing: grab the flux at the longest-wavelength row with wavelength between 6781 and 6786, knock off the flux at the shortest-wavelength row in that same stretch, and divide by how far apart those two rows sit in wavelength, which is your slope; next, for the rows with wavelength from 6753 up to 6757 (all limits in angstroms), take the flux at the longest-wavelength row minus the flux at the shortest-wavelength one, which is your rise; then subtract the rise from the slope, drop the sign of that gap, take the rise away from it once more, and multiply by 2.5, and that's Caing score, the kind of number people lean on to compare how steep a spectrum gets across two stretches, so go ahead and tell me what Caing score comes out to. 1.0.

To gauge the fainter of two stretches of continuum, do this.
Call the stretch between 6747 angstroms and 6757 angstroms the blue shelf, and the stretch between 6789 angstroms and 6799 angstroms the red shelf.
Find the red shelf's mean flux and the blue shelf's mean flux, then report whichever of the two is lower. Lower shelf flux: 7.00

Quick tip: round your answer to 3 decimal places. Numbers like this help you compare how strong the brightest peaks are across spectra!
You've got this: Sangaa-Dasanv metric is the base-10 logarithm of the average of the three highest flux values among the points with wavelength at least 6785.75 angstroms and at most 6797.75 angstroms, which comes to 0.878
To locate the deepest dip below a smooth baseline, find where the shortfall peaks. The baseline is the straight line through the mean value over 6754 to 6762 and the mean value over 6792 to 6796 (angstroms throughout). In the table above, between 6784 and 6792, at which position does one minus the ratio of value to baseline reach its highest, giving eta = 6785.0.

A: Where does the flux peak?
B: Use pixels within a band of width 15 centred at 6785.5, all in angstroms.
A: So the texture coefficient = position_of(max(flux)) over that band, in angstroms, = 6789.5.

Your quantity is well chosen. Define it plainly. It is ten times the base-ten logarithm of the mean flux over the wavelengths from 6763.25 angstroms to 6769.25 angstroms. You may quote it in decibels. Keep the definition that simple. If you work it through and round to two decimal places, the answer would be 8.55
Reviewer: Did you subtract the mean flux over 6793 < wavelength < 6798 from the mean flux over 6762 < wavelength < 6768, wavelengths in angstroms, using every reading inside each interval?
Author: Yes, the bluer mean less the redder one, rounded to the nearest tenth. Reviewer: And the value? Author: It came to -0.1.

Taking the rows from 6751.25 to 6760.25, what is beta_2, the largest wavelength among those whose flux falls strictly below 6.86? 6752.0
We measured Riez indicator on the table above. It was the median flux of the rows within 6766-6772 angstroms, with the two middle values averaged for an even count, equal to 6.7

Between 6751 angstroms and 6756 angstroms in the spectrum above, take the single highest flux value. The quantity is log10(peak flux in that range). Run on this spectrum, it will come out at 0.872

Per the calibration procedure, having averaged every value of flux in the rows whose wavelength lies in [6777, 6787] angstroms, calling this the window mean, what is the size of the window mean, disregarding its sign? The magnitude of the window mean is 7.08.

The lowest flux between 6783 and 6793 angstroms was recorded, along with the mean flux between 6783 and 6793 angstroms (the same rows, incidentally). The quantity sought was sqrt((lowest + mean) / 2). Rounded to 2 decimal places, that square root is 2.54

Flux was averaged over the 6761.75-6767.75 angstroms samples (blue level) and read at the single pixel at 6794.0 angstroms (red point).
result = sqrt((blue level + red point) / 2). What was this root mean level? 2.59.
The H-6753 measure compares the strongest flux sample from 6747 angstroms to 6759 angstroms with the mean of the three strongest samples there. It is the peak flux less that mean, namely 0.141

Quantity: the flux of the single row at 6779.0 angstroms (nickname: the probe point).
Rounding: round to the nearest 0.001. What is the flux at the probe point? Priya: 7.281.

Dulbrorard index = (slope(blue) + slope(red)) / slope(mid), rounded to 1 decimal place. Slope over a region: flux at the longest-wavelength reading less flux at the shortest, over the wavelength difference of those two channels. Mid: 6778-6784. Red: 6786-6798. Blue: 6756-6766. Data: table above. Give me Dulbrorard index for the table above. -2.6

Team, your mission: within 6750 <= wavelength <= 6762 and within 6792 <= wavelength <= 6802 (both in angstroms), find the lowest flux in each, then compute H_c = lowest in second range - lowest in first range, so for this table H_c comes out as -0.38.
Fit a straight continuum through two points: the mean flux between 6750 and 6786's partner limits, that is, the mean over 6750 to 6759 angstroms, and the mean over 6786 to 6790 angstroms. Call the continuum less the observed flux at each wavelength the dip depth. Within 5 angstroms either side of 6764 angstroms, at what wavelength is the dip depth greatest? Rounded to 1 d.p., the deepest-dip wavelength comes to 6762.5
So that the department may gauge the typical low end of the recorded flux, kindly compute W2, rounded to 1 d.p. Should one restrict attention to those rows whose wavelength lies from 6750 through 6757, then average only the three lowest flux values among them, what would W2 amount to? 6.9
